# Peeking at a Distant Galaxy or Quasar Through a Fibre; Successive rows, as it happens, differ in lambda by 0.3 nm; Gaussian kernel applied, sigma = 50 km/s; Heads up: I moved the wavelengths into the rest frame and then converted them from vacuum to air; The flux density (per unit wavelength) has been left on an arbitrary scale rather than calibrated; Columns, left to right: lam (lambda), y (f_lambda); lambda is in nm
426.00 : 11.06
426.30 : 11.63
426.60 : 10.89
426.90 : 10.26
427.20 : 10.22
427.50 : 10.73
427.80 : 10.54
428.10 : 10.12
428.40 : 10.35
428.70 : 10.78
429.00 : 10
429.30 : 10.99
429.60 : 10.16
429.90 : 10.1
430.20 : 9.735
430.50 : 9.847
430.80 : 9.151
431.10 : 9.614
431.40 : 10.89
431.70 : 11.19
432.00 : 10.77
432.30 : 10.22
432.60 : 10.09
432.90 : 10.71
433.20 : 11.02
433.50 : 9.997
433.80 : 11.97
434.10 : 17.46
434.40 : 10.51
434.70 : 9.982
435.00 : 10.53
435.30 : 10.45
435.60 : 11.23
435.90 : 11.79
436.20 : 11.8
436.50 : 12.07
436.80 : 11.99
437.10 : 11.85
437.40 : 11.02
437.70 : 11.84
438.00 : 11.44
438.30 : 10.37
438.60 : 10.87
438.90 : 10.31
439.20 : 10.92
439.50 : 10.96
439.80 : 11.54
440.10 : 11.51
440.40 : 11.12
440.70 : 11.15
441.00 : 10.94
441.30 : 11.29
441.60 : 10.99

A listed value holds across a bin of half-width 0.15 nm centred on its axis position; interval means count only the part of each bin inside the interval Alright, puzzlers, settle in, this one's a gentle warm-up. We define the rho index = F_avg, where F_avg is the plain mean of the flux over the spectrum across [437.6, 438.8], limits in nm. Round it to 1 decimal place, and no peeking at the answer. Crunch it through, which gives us 11.1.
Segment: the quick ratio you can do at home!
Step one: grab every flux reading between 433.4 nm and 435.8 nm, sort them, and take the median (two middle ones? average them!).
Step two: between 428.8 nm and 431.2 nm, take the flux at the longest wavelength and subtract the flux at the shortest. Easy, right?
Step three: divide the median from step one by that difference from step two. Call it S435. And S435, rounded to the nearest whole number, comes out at -27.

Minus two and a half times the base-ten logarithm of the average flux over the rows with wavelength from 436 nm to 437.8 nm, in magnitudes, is -2.68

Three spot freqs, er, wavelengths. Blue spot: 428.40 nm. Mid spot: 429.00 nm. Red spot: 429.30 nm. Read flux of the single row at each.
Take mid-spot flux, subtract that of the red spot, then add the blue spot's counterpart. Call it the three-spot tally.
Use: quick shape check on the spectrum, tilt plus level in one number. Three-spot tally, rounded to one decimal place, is 9.4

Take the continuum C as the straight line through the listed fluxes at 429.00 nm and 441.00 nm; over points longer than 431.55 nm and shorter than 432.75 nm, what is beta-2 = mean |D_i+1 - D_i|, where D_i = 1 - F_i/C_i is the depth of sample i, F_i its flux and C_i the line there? 0.038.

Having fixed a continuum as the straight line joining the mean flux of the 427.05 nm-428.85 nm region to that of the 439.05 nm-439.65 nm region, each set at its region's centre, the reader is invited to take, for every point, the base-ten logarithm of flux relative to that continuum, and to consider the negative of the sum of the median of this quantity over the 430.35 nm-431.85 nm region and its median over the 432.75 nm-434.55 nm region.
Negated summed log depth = 0.023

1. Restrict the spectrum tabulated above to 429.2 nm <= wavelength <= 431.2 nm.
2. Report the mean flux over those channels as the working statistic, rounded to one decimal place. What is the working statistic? 9.9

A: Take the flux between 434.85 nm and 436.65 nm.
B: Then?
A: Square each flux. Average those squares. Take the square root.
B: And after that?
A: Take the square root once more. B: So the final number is 3.37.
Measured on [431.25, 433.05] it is 3.26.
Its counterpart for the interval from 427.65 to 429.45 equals 3.24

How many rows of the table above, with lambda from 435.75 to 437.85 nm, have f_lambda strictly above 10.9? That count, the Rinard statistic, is 7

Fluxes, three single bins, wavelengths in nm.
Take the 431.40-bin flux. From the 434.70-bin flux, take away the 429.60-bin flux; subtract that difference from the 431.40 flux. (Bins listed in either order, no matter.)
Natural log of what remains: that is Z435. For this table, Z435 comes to 2.40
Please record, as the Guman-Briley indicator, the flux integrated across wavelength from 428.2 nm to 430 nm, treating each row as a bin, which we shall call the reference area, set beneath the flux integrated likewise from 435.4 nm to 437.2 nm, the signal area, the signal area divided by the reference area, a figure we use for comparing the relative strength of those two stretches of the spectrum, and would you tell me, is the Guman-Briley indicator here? 1.1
